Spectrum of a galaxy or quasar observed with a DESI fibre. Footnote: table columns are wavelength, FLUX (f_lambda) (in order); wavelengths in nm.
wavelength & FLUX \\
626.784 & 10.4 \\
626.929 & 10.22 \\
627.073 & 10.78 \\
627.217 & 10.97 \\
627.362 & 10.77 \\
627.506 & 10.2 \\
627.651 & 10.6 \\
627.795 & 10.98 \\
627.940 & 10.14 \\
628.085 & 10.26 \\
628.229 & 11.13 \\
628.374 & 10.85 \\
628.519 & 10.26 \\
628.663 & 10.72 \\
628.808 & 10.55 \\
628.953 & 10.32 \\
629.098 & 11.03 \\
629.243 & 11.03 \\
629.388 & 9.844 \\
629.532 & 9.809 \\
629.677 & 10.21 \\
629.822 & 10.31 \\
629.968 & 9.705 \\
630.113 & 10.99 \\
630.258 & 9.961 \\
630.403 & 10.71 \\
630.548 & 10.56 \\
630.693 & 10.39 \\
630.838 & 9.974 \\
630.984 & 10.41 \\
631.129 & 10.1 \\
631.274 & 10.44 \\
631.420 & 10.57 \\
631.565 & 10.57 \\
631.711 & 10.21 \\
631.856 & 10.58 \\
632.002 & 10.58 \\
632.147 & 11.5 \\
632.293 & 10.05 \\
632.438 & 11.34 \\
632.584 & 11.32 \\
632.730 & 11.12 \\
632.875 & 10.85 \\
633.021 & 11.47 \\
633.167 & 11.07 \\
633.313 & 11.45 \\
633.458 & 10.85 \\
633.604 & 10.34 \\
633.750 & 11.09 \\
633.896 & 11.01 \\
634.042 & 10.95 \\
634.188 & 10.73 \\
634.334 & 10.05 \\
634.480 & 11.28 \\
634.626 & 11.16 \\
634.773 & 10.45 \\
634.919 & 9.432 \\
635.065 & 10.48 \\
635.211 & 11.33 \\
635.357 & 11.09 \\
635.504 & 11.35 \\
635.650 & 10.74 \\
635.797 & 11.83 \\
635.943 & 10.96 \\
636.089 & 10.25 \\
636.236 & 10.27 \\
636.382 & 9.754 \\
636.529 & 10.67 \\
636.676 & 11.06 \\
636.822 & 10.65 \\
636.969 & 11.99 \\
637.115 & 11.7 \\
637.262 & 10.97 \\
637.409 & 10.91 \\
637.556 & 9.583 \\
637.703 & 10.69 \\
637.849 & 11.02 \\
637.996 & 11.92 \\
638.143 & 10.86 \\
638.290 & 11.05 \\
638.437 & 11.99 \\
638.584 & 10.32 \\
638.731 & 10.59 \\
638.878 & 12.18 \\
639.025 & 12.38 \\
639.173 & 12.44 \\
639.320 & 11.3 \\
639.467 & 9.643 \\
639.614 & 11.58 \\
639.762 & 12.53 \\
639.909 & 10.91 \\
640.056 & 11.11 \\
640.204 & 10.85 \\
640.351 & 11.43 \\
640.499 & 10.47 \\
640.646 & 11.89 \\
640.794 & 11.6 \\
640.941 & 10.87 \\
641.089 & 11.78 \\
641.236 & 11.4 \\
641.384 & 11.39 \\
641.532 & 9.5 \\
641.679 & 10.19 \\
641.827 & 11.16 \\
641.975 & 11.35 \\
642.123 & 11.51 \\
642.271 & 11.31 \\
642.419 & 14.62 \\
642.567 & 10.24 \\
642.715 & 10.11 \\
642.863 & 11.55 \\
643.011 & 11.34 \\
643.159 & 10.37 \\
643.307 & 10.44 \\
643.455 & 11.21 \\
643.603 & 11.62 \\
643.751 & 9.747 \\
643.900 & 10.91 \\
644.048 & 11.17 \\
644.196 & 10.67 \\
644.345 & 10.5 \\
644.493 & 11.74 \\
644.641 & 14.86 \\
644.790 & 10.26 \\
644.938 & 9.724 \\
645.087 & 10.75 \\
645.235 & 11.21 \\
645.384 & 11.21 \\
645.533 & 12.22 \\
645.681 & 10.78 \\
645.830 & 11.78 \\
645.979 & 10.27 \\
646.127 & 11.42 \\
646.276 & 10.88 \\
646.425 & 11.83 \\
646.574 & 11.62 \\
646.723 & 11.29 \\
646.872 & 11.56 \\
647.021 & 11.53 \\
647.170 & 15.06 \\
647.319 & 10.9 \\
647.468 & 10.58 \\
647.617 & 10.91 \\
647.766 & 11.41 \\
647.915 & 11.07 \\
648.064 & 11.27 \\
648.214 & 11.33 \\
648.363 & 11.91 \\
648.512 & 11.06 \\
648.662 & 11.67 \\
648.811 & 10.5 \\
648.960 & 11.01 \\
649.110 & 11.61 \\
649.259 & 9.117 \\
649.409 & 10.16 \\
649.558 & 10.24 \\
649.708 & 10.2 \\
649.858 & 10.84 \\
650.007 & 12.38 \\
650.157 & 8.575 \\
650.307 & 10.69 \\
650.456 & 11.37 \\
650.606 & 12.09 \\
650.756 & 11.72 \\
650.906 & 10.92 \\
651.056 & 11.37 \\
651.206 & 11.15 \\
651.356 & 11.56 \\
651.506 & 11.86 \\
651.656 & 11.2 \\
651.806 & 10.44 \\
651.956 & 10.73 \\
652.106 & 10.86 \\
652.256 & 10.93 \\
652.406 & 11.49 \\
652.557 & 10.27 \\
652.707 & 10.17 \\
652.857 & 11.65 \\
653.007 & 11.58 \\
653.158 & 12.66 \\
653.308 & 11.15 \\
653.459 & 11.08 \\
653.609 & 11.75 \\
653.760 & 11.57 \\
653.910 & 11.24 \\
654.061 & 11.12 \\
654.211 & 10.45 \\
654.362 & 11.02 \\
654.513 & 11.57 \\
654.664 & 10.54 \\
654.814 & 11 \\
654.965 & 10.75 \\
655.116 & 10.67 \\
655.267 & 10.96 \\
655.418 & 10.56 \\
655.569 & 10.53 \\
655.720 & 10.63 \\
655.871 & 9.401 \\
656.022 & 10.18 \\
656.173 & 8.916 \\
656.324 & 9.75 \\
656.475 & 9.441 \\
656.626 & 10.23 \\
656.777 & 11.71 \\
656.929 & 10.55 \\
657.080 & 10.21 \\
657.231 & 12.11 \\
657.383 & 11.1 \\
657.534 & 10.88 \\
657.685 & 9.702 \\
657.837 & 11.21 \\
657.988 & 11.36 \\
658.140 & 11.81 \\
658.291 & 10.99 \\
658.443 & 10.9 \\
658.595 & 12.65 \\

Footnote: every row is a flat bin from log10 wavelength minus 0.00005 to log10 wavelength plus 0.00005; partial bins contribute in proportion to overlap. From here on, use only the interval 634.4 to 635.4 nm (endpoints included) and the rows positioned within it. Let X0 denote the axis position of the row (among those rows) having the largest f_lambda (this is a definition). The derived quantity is 635.211 nm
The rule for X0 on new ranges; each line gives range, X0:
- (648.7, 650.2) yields 650.007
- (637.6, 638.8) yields 638.437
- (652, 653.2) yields 653.158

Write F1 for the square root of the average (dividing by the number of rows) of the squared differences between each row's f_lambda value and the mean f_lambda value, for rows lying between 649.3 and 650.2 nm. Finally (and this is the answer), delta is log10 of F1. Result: 0.05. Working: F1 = 1.12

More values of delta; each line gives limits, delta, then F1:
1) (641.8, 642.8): 0.14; 1.38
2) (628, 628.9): -0.50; 0.31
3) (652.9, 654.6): -0.27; 0.53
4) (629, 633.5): -0.28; 0.52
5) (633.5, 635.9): -0.25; 0.56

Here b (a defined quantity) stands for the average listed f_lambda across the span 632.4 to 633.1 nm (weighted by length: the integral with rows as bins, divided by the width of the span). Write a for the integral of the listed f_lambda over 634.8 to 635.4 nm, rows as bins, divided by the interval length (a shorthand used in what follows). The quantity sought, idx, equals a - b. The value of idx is -0.6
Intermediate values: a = 10.6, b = 11.2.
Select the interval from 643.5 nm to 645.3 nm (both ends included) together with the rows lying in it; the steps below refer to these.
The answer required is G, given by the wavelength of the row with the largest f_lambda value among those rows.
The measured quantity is 644.641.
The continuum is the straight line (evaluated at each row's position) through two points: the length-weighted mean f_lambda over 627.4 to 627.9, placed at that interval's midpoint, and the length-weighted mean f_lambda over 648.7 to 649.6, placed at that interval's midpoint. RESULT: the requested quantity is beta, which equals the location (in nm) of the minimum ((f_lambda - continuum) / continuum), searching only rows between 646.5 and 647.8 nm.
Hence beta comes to 647.468 nm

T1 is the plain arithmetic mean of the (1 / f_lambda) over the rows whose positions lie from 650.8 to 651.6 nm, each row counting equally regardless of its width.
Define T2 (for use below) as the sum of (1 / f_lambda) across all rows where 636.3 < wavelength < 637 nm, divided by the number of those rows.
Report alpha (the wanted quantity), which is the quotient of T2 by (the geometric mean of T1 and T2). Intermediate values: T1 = 0.088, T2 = 0.0928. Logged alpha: 1.03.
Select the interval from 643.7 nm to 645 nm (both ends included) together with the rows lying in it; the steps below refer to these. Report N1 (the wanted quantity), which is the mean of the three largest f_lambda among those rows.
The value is 12.6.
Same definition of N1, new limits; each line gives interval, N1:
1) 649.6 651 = 12.1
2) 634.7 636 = 11.5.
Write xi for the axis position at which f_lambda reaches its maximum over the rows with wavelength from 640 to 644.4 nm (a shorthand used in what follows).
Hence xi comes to 642.419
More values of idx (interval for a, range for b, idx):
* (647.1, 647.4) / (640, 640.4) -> 1.8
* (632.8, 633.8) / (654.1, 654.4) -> 0.3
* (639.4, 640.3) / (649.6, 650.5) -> 0.5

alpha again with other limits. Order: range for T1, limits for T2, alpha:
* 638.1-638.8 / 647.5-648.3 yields 0.99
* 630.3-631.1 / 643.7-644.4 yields 0.99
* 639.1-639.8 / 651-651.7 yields 1.00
